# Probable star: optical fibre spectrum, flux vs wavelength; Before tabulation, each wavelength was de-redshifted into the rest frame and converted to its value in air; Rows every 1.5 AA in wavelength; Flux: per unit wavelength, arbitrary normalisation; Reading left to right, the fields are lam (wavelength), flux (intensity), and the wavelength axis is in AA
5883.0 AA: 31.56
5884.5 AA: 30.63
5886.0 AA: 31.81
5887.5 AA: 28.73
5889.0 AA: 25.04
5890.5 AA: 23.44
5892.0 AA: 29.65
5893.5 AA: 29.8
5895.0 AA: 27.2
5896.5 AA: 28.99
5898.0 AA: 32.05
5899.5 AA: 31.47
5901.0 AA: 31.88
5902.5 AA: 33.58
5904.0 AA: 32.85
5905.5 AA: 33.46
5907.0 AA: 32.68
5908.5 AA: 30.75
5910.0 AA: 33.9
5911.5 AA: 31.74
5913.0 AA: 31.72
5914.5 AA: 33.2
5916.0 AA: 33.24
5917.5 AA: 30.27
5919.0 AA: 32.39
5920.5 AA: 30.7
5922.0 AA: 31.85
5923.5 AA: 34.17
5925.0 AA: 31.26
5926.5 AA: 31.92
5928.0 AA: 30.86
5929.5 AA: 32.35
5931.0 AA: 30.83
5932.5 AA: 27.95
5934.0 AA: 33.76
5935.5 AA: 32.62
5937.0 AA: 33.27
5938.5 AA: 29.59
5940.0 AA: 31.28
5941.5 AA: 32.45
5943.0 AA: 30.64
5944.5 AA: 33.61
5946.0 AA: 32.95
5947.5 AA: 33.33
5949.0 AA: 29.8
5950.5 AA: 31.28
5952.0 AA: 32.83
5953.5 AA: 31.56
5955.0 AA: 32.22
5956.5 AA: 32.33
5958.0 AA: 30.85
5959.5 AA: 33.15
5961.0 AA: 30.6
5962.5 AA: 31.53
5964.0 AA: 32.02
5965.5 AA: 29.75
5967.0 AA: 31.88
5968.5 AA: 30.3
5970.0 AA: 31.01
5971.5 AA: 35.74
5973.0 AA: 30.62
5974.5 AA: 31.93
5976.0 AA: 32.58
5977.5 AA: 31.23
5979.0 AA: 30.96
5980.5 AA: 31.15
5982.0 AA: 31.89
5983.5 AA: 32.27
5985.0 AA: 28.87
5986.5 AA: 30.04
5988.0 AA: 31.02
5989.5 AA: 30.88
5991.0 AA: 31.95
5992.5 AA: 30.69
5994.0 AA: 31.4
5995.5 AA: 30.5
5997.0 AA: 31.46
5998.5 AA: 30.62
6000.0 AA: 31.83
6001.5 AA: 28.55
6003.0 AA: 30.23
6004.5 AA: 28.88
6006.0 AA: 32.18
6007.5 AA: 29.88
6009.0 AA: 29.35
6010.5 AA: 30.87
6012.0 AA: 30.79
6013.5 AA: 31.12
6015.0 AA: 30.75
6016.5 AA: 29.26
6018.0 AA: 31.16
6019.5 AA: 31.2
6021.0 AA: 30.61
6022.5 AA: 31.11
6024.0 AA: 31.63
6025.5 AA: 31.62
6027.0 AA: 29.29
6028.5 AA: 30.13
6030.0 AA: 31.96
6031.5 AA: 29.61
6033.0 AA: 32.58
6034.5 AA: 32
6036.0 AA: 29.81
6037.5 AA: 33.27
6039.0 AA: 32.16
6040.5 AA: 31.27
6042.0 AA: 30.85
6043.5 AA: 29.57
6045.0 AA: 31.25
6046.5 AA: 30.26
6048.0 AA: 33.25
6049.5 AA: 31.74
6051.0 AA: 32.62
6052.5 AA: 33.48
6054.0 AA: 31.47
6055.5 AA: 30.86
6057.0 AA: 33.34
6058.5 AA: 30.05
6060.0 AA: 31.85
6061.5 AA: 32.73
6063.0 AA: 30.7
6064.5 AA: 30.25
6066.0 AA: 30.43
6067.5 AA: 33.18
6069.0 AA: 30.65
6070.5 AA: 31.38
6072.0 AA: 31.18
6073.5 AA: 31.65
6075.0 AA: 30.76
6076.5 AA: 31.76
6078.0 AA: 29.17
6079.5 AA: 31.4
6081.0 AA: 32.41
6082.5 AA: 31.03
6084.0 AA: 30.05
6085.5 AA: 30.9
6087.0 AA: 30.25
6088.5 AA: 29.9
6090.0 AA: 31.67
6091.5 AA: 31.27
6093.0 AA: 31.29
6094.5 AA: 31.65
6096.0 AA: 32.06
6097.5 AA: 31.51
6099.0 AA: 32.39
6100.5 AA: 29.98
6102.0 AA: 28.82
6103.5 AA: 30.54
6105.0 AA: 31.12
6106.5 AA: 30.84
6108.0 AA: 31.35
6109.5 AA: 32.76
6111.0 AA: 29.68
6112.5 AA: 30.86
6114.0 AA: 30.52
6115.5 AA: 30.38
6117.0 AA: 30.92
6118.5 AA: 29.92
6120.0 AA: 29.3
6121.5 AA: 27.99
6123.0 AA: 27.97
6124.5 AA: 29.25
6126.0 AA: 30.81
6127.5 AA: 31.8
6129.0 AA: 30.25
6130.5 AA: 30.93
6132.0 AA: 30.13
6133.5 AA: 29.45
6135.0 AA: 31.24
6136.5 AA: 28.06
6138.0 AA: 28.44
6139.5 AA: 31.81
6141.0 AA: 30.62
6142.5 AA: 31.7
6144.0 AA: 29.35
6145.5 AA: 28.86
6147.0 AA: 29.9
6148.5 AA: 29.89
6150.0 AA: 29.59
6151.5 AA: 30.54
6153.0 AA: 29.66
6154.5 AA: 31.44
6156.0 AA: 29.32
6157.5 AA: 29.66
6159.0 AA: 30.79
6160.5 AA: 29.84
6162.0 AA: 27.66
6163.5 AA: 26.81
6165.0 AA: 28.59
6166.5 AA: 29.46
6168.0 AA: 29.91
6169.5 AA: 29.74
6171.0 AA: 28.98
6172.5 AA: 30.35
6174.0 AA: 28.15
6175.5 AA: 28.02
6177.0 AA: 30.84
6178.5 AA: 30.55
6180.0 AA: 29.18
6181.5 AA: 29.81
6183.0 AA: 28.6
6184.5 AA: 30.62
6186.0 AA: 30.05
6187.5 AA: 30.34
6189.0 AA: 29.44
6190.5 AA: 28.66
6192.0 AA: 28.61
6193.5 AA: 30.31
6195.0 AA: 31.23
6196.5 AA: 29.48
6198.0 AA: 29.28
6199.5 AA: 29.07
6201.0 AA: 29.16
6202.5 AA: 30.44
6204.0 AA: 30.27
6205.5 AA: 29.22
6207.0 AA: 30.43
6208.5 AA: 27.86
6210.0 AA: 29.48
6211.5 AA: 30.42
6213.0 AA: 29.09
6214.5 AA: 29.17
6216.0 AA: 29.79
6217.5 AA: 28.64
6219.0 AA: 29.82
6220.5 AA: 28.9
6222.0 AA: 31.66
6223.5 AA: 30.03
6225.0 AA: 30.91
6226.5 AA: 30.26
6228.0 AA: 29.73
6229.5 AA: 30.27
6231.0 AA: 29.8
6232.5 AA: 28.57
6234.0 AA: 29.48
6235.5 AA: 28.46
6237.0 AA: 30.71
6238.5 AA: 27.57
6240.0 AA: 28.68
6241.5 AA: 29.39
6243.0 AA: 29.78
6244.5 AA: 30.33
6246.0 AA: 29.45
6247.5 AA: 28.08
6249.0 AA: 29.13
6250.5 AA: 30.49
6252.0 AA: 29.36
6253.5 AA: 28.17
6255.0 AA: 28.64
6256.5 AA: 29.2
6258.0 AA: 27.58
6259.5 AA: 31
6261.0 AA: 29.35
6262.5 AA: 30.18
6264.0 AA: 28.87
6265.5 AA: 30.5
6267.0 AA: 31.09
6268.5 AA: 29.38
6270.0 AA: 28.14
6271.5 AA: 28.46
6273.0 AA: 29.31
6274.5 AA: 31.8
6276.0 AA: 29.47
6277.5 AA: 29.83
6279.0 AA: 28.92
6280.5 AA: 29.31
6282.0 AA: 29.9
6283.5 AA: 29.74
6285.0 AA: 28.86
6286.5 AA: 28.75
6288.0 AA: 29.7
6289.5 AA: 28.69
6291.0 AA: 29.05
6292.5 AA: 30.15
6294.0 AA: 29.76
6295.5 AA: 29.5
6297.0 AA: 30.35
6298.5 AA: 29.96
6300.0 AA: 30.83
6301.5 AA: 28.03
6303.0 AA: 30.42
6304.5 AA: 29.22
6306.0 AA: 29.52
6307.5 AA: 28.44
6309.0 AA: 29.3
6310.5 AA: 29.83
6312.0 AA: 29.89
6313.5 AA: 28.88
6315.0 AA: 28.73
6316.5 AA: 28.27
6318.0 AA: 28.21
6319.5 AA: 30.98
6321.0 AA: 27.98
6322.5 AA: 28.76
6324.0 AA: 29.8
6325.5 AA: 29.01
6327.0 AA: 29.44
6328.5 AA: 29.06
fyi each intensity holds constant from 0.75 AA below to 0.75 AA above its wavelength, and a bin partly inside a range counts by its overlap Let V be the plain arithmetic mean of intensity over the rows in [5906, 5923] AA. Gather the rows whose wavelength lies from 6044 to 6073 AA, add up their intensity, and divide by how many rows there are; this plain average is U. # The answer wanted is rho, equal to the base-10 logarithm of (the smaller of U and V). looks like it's 1.50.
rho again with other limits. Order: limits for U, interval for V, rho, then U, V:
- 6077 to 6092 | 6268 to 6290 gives 1.47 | 30.8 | 29.4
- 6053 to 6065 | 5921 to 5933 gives 1.50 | 31.4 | 31.4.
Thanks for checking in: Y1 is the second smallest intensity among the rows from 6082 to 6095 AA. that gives 30.05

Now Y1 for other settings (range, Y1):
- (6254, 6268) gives 28.64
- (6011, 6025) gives 30.61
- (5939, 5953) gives 30.64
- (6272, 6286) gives 28.92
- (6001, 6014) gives 28.88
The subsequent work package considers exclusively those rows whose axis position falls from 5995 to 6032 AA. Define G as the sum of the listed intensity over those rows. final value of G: 765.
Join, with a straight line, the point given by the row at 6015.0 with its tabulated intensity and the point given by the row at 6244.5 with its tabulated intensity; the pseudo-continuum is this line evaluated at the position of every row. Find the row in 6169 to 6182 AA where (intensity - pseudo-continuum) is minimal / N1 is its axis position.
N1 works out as 6175.5 AA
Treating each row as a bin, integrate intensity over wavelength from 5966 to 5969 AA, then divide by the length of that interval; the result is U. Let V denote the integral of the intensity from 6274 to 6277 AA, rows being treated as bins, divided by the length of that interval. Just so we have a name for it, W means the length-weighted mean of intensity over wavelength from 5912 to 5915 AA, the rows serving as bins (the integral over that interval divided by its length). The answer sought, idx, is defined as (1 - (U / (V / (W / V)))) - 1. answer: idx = -1.08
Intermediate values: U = 31.0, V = 30.5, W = 32.3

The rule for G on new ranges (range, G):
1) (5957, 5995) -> 784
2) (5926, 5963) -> 794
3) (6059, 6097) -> 780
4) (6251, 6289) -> 736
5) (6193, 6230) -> 745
